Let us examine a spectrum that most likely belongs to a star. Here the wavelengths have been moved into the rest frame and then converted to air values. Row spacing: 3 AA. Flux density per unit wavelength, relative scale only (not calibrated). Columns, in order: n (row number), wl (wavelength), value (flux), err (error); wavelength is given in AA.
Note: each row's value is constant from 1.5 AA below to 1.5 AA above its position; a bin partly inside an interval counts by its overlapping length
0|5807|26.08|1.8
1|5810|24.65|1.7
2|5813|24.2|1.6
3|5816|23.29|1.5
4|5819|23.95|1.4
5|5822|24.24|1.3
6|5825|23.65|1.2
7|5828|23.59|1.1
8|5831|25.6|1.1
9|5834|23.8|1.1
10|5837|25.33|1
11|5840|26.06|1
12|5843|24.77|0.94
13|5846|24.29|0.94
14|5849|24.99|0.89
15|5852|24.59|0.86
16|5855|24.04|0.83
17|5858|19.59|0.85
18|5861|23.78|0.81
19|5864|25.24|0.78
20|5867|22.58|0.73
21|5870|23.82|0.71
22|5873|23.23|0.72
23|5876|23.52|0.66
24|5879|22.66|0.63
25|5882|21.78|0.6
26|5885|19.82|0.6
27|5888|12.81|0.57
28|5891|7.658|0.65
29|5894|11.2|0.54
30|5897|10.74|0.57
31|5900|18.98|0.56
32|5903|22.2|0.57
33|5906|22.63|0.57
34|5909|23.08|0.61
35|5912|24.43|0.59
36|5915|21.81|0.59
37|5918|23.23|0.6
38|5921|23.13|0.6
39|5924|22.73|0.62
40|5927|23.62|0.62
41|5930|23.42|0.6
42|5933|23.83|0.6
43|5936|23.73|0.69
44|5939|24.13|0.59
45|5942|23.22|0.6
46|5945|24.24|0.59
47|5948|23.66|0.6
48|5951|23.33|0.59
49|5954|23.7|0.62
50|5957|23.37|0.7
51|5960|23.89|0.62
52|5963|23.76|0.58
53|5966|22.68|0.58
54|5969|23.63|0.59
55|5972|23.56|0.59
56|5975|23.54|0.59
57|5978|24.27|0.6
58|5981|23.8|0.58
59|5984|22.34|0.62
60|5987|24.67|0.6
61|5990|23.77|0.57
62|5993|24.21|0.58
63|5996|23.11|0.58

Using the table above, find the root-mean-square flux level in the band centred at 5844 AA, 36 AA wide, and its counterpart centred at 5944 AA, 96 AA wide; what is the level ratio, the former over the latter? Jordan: 1.05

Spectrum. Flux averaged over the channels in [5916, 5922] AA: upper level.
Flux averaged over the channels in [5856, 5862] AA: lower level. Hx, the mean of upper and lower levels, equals 22.4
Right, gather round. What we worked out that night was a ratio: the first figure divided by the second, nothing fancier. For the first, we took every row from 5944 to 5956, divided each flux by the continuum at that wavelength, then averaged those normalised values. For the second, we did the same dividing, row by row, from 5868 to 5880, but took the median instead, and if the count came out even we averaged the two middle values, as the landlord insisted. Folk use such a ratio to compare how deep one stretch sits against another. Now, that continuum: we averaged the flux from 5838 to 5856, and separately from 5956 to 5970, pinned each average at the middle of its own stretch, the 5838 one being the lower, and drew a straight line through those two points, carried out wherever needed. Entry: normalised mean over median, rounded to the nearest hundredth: 1.05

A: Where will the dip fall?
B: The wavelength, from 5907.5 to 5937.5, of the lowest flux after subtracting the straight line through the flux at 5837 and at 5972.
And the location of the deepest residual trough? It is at 5915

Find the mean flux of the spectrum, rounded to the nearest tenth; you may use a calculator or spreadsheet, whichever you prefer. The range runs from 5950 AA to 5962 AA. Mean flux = 23.6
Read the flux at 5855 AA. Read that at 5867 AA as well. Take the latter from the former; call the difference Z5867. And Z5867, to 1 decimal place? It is 1.5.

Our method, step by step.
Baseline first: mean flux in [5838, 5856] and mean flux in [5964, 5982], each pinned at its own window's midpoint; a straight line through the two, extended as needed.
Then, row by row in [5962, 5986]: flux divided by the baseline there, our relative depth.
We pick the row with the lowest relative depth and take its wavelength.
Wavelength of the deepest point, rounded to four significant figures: 5984 AA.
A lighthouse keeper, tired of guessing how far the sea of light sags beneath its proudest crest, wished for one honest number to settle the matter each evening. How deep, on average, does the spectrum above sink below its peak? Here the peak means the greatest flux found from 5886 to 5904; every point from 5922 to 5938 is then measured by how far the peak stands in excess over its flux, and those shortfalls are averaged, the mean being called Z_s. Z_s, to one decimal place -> -1.3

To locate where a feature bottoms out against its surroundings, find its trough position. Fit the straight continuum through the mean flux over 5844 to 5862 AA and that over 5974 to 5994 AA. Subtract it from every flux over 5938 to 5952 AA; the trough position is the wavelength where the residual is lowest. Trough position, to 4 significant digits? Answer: 5942 AA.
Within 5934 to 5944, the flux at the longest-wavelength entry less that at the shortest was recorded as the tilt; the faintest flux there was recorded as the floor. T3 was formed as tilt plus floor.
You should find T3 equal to 22.7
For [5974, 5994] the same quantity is 23.0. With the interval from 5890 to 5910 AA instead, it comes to 23.1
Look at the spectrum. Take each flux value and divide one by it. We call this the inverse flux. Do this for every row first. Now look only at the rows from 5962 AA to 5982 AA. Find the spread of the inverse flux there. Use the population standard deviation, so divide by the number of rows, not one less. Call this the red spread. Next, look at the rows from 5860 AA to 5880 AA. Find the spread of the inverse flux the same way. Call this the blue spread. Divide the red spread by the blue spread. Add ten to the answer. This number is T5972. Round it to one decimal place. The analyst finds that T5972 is 10.6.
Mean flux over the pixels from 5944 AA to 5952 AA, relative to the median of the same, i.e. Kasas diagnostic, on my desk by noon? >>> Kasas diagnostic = 1.00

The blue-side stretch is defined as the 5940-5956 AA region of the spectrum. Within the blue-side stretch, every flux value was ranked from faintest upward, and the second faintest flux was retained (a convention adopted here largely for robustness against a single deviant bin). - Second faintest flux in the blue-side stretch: 23.33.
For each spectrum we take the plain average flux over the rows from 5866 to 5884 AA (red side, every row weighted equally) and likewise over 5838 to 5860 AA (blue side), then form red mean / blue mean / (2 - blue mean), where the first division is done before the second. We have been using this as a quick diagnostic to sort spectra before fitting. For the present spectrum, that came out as -0.043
